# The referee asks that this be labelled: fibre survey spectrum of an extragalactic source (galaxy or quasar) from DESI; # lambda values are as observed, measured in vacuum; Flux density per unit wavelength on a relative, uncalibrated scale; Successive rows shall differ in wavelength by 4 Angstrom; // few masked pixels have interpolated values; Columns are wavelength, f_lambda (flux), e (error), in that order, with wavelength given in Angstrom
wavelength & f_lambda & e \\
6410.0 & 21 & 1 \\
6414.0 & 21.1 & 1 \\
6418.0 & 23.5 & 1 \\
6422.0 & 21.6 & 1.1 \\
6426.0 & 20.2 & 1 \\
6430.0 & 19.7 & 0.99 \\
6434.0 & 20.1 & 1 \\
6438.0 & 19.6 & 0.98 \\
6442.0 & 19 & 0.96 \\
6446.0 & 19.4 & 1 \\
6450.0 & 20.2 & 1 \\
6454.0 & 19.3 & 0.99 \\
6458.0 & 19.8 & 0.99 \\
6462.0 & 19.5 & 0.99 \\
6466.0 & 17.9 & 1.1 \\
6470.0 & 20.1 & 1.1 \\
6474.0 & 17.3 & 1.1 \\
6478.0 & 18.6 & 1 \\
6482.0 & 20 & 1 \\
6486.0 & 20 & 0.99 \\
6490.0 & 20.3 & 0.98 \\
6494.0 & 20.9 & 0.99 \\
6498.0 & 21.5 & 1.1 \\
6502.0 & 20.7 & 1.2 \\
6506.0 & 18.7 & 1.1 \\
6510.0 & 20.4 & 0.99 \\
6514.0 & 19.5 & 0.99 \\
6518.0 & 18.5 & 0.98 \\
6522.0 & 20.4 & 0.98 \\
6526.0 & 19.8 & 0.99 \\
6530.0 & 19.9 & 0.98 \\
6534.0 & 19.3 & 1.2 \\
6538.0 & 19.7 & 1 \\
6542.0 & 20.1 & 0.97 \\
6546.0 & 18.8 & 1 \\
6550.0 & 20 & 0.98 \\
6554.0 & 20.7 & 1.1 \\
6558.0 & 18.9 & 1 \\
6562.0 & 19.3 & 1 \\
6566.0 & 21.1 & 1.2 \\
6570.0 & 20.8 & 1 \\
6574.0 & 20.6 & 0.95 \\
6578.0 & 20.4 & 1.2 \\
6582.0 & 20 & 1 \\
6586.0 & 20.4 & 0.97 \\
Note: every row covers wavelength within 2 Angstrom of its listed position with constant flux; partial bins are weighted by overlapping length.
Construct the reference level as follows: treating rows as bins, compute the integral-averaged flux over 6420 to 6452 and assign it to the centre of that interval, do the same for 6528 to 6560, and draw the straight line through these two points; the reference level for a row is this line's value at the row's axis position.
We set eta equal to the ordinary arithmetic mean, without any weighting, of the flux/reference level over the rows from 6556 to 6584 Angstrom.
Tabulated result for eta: 1.03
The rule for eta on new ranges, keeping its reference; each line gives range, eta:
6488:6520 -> 1.01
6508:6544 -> 1.00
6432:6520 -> 0.99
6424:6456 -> 0.99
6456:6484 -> 0.96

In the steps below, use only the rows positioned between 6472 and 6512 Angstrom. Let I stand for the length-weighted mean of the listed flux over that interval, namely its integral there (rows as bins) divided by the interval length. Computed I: 19.8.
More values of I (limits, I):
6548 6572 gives 20.1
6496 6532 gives 19.9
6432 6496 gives 19.5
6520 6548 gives 19.7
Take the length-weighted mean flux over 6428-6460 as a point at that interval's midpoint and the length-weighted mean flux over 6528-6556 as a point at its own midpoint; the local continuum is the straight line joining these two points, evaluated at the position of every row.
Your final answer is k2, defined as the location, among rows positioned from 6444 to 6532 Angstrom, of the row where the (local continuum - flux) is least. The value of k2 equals 6498.0 Angstrom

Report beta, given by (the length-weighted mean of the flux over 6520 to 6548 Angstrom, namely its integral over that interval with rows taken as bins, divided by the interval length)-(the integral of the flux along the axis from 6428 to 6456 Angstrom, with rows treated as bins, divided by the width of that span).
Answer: 0.10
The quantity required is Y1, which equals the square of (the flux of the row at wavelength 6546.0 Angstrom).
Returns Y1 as 353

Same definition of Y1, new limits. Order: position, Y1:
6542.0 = 404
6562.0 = 372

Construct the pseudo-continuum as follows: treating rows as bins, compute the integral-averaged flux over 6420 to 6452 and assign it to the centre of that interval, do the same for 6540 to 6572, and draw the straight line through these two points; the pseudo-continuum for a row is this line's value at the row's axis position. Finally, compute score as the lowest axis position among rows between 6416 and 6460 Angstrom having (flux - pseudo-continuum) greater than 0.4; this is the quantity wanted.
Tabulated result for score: 6418.0 Angstrom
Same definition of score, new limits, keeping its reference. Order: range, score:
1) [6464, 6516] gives 6494.0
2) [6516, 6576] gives 6522.0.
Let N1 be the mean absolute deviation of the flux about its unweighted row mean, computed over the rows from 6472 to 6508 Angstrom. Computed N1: 1.05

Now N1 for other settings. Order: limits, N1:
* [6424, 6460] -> 0.33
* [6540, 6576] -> 0.70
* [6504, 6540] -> 0.51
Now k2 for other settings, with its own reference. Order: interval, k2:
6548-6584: 6566.0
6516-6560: 6554.0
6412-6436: 6418.0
